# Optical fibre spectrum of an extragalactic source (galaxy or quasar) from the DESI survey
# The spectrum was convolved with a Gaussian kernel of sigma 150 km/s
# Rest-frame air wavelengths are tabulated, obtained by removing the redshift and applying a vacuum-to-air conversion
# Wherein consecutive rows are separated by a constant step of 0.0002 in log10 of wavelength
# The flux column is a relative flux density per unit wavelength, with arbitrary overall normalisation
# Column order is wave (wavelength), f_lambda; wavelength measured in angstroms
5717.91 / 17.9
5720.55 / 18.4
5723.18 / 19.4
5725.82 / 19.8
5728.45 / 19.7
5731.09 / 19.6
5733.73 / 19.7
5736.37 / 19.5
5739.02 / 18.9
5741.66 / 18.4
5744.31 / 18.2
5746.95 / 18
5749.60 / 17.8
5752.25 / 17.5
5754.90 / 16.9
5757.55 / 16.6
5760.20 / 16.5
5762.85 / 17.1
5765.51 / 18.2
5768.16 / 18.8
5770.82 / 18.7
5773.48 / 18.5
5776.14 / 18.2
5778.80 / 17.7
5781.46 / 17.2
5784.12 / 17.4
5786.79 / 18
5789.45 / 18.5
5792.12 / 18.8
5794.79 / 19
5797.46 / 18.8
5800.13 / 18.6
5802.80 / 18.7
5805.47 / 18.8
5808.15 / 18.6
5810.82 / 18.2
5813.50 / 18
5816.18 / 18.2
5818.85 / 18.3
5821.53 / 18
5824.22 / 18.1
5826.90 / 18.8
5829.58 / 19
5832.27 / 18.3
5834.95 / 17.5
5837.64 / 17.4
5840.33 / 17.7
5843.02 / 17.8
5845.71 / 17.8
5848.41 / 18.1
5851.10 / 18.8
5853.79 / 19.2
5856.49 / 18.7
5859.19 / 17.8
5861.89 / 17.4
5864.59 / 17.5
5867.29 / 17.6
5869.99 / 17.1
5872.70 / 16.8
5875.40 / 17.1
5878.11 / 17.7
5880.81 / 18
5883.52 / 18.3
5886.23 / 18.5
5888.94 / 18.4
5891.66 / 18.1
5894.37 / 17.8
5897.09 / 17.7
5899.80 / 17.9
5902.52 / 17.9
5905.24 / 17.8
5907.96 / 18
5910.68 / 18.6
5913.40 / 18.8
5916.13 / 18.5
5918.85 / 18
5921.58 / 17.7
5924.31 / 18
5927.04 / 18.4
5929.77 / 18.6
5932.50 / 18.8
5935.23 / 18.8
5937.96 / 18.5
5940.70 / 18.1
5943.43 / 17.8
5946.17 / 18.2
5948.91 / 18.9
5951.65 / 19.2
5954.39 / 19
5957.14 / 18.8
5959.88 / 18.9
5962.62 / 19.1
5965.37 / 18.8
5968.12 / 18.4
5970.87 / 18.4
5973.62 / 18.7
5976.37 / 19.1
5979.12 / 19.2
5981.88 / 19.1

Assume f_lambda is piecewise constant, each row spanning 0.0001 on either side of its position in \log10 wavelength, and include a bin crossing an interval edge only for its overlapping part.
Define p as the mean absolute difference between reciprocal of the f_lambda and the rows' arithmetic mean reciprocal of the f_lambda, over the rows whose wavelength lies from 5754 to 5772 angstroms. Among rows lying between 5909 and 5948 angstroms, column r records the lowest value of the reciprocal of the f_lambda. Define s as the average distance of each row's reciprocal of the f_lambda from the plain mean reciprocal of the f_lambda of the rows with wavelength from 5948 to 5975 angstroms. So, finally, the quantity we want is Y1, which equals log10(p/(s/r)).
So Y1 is -0.6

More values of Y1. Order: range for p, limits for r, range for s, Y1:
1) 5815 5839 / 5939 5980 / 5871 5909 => -1.2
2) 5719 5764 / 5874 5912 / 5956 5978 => -0.6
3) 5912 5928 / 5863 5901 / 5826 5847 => -1.4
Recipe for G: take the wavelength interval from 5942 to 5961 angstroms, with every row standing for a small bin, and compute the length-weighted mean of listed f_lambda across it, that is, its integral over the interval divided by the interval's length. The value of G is 18.7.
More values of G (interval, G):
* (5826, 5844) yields 18.1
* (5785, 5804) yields 18.6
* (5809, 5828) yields 18.2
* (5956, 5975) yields 18.7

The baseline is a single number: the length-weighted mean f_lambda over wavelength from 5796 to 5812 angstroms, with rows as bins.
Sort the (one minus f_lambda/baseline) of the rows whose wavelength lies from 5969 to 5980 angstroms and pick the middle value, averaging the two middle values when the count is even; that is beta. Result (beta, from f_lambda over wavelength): -0.015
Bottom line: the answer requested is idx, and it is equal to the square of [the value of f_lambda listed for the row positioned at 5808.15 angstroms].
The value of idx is 346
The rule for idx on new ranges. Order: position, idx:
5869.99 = 292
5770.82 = 350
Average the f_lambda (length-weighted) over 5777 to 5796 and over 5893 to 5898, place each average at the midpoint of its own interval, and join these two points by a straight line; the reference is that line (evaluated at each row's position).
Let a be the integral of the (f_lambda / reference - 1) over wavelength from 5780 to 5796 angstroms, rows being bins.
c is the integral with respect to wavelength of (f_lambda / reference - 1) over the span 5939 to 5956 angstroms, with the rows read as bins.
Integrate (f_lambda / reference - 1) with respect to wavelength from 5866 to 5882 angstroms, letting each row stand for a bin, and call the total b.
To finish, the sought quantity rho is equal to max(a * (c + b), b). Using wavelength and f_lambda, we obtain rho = 0.0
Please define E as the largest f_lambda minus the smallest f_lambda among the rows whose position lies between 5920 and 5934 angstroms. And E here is 1.1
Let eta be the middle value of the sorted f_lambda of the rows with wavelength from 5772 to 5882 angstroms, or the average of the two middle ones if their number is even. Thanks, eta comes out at 18.1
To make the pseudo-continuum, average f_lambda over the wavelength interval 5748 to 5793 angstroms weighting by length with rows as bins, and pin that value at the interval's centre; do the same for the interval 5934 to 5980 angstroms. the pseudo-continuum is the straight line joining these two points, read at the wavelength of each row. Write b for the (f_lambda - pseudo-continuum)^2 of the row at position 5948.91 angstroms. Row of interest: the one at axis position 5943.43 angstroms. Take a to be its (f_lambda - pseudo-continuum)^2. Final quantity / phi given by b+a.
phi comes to 0.7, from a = 0.7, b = 0.06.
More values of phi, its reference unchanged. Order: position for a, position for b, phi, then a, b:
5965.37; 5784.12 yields 0.2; 0.0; 0.20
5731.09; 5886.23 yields 4.1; 4.1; 0.02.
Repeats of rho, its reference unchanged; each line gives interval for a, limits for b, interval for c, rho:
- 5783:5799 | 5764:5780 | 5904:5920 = 0.2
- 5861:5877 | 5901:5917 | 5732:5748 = 0.5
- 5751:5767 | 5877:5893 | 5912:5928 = 0.4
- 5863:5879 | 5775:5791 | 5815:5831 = -0.1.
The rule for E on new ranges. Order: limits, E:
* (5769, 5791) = 1.5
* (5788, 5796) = 0.5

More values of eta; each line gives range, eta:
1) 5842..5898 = 17.8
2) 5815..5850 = 18.1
